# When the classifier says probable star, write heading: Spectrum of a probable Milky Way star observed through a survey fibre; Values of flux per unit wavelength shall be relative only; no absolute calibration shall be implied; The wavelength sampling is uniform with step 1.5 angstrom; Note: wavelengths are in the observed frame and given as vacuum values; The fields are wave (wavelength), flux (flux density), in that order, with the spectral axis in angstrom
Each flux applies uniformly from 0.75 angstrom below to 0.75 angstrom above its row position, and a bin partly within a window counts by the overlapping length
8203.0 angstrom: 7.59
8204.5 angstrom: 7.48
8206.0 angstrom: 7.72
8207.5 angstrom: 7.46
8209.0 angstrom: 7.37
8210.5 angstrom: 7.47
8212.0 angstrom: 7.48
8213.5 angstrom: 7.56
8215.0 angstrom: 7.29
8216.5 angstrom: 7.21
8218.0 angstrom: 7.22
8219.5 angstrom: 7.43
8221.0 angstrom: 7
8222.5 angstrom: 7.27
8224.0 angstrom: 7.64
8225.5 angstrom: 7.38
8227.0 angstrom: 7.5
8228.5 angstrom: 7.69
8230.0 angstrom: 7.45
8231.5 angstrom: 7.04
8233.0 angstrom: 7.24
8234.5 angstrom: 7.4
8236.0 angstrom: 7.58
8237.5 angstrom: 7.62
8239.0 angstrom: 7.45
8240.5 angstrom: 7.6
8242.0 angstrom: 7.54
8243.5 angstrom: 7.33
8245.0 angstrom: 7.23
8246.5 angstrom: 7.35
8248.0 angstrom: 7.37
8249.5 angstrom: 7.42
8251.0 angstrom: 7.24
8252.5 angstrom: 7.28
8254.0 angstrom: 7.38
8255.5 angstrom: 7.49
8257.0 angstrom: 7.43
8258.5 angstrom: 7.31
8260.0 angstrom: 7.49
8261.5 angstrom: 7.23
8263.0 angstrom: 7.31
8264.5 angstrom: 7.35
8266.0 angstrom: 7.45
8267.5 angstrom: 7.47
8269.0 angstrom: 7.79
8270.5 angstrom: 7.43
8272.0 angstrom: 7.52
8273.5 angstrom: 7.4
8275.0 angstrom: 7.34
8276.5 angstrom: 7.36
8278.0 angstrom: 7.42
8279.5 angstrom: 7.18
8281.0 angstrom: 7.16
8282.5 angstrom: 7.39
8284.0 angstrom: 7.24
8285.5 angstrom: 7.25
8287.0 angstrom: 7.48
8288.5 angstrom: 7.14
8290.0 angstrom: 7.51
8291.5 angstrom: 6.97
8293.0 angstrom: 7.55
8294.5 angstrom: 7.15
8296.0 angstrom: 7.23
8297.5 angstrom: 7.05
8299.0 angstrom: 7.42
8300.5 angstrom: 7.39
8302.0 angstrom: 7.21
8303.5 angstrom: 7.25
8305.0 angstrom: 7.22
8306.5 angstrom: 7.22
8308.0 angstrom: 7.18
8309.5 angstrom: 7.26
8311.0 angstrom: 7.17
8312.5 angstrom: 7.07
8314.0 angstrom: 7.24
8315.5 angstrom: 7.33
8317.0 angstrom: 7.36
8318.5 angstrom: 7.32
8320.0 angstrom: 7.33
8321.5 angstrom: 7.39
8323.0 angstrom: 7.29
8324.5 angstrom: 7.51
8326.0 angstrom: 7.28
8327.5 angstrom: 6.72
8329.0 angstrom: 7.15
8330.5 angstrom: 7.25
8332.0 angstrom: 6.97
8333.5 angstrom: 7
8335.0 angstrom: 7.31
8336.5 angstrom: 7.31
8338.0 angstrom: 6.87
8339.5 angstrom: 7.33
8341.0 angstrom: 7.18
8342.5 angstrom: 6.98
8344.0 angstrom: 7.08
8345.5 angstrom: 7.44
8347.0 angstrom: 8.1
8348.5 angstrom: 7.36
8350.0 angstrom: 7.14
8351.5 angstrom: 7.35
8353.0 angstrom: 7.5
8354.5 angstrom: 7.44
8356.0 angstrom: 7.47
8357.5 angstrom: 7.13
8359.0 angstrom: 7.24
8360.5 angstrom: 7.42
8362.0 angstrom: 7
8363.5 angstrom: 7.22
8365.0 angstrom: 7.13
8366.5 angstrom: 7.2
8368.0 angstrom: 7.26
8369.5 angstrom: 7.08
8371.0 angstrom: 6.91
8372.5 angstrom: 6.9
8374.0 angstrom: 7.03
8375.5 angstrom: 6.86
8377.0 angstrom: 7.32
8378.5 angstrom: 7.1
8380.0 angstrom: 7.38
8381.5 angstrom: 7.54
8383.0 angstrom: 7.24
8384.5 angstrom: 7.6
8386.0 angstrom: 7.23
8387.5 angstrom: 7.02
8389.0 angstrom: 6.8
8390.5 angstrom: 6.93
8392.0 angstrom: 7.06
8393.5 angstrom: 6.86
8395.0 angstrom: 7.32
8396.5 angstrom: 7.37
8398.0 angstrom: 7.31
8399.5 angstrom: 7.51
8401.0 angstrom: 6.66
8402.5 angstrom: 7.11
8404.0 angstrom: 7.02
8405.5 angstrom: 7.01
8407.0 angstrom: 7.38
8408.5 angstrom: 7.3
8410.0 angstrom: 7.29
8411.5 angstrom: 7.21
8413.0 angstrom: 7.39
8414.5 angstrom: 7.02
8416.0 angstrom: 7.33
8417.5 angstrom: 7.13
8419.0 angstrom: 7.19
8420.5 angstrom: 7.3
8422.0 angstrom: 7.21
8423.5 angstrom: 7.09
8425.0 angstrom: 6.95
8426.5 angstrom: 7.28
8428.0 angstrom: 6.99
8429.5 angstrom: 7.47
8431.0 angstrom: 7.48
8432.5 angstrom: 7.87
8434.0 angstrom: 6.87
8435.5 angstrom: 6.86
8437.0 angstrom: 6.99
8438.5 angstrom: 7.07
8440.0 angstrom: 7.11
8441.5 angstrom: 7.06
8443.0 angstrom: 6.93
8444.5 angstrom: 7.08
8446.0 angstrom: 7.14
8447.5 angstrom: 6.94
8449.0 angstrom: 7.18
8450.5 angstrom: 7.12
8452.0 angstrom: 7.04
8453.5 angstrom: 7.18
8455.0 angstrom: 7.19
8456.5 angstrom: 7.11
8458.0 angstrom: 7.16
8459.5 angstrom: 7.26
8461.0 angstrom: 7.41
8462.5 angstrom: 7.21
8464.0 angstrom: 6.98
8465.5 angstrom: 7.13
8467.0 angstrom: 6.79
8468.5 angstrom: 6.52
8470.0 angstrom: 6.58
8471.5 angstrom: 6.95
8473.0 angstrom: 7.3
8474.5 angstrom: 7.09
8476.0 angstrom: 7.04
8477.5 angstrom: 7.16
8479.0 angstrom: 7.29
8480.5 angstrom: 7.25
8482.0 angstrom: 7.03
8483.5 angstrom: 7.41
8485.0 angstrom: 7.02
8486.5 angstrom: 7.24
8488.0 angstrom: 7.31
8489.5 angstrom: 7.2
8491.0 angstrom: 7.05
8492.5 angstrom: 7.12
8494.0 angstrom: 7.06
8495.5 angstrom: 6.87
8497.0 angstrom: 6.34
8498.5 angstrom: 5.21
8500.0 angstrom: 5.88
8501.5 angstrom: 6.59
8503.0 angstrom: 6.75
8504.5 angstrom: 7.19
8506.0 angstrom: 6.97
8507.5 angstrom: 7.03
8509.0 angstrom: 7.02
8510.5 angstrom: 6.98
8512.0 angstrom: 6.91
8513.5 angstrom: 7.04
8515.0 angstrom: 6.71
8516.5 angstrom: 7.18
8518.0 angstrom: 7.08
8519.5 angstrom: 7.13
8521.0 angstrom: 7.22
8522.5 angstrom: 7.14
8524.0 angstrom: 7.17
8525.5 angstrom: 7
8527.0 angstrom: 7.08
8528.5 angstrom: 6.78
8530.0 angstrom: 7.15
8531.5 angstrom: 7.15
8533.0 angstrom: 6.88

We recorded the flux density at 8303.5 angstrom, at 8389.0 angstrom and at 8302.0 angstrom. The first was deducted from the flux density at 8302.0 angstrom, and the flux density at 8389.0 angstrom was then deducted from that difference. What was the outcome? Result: -6.8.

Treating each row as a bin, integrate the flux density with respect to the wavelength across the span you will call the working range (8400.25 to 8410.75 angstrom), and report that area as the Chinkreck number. 75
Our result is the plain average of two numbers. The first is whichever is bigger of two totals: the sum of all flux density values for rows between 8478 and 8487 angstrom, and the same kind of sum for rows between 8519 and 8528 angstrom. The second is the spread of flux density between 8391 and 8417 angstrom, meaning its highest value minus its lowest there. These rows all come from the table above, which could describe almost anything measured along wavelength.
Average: 22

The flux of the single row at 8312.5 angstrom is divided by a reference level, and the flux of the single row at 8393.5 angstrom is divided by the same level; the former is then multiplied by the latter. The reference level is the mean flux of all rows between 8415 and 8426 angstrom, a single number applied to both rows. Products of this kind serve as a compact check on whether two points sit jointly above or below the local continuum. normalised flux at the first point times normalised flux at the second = 0.94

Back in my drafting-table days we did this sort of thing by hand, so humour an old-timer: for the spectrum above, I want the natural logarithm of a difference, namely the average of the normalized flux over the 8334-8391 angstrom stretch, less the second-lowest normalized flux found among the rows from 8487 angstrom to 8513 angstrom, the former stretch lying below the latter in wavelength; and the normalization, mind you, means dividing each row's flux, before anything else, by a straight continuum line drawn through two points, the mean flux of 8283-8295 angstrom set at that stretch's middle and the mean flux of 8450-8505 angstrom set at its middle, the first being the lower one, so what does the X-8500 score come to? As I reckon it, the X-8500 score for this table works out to -1.8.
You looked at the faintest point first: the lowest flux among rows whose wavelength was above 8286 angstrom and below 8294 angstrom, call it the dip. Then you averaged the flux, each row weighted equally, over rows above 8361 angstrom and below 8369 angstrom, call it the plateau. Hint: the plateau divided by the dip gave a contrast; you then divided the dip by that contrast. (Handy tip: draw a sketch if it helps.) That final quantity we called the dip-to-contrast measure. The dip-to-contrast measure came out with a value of 6.78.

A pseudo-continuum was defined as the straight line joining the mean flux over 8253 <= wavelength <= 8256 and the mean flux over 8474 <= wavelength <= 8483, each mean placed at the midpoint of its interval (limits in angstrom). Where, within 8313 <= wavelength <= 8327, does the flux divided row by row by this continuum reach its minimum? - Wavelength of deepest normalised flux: 8314.0 angstrom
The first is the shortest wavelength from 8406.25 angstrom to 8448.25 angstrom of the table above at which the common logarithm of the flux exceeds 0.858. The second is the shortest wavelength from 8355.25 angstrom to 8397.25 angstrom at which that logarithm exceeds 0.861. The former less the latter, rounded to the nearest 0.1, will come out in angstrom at 51.0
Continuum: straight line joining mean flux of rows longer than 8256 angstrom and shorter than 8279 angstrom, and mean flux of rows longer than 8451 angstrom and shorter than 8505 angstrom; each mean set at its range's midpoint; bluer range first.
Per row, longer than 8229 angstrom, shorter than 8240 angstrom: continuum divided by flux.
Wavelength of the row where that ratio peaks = 8231.5 angstrom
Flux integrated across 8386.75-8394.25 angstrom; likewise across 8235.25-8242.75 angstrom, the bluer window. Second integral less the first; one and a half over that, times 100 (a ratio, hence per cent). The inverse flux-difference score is 32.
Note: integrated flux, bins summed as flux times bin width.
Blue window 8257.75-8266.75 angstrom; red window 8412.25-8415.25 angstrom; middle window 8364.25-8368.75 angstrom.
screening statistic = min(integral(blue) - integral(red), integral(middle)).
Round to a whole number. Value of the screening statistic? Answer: 32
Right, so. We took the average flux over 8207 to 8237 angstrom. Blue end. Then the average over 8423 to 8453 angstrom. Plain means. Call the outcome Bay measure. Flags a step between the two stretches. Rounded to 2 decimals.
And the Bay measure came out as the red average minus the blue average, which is -0.26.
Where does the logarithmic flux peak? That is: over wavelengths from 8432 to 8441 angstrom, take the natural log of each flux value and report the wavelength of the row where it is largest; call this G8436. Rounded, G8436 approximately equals 8432.5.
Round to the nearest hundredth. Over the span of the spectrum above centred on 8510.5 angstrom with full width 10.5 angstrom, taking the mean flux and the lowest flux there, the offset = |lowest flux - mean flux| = 0.24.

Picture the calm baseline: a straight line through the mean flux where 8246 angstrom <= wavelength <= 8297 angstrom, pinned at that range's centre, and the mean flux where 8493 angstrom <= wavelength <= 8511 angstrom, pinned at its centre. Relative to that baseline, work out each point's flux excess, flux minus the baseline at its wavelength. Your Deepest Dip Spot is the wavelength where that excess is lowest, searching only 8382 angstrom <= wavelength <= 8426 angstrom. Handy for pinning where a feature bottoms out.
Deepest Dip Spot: 8401.0 angstrom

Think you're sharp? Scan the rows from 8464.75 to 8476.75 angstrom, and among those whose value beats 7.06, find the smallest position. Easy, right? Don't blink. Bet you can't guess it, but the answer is 8465.5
